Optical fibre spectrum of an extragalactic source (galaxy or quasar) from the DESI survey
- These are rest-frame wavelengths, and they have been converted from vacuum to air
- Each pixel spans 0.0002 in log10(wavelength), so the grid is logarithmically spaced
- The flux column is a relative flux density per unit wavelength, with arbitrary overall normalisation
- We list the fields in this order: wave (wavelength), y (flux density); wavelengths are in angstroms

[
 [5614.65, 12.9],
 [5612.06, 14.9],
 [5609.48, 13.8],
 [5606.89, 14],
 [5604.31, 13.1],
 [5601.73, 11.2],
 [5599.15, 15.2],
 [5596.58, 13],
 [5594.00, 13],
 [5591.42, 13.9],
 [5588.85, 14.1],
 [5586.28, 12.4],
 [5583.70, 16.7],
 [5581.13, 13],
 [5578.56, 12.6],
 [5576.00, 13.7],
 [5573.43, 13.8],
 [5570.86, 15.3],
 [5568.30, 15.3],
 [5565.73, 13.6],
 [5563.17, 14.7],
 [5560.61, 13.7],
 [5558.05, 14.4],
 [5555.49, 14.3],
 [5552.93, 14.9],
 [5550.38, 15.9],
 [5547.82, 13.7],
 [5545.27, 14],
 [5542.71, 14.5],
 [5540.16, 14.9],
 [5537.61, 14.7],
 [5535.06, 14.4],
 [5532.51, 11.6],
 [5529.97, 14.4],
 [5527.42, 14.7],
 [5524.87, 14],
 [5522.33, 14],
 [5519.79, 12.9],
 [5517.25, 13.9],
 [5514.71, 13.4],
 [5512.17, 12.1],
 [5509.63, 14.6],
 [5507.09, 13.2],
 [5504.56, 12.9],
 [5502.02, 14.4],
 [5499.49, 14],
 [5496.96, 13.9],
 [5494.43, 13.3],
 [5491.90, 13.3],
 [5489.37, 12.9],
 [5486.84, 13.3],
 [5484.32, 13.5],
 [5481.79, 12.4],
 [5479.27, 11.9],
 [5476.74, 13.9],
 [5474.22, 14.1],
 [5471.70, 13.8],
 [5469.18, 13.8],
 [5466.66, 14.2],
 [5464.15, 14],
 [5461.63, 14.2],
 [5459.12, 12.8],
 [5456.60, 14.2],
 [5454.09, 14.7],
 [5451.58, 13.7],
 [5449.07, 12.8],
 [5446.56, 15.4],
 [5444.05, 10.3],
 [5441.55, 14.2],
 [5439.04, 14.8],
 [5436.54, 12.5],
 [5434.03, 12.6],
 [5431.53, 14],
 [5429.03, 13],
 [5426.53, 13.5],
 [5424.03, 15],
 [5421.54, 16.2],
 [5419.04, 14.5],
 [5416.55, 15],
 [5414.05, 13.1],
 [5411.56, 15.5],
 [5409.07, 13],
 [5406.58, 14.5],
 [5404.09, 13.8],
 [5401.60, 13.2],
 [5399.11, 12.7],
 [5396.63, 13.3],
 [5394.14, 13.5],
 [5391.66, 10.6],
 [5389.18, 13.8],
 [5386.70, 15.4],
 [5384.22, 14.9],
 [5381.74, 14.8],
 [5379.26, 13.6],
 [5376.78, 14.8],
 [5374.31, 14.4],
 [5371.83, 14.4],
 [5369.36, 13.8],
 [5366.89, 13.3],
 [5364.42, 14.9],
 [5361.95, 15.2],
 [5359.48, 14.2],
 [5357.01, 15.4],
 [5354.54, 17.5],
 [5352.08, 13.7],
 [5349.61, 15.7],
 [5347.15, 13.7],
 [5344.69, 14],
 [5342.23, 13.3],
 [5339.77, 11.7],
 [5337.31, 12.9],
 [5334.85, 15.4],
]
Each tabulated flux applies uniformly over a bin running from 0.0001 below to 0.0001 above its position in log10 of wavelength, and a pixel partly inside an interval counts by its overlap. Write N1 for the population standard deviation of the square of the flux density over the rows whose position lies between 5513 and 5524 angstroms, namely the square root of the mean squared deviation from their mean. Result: 12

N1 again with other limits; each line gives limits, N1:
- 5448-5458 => 19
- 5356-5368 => 22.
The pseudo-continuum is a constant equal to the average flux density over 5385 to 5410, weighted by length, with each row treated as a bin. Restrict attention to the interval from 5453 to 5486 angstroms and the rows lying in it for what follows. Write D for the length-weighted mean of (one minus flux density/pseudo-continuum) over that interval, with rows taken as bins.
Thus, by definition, -0.017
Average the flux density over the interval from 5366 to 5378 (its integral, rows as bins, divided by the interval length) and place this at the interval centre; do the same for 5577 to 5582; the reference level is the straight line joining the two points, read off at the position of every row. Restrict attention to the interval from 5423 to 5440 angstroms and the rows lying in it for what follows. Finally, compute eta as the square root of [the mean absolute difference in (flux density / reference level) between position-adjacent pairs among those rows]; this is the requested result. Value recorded 0.29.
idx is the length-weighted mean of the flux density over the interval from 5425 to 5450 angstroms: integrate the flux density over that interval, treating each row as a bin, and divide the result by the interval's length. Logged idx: 13.3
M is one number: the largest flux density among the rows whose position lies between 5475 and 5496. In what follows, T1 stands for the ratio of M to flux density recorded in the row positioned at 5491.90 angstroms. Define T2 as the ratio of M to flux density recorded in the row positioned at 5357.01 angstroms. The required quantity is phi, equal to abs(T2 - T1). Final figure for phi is 0.14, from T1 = 1.05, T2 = 0.90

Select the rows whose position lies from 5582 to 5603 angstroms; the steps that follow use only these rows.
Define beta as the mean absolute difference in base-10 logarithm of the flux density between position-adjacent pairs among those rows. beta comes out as 0.060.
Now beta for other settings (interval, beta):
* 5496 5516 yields 0.035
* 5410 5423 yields 0.049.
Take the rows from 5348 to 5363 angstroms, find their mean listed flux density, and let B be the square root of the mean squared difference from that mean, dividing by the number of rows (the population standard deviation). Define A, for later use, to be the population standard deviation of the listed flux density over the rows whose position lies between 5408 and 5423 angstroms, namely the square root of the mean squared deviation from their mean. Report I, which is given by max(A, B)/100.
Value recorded 0.0121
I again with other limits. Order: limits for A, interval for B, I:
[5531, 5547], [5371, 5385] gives 0.0112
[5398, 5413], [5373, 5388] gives 0.0097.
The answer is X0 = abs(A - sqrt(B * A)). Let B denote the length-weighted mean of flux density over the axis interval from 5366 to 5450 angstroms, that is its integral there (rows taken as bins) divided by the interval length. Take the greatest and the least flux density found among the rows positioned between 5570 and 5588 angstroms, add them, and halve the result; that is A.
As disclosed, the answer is 0.36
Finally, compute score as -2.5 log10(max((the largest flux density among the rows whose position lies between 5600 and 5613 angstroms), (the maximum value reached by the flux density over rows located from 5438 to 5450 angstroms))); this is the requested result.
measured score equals -2.97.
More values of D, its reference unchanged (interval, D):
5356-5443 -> -0.046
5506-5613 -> -0.039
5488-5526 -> -0.008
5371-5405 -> -0.028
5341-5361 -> -0.096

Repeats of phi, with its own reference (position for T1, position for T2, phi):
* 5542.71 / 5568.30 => 0.05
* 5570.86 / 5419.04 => 0.05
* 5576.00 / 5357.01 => 0.11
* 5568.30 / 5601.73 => 0.33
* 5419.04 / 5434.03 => 0.14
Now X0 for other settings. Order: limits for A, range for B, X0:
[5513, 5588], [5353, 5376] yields 0.31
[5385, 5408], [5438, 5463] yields 0.35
